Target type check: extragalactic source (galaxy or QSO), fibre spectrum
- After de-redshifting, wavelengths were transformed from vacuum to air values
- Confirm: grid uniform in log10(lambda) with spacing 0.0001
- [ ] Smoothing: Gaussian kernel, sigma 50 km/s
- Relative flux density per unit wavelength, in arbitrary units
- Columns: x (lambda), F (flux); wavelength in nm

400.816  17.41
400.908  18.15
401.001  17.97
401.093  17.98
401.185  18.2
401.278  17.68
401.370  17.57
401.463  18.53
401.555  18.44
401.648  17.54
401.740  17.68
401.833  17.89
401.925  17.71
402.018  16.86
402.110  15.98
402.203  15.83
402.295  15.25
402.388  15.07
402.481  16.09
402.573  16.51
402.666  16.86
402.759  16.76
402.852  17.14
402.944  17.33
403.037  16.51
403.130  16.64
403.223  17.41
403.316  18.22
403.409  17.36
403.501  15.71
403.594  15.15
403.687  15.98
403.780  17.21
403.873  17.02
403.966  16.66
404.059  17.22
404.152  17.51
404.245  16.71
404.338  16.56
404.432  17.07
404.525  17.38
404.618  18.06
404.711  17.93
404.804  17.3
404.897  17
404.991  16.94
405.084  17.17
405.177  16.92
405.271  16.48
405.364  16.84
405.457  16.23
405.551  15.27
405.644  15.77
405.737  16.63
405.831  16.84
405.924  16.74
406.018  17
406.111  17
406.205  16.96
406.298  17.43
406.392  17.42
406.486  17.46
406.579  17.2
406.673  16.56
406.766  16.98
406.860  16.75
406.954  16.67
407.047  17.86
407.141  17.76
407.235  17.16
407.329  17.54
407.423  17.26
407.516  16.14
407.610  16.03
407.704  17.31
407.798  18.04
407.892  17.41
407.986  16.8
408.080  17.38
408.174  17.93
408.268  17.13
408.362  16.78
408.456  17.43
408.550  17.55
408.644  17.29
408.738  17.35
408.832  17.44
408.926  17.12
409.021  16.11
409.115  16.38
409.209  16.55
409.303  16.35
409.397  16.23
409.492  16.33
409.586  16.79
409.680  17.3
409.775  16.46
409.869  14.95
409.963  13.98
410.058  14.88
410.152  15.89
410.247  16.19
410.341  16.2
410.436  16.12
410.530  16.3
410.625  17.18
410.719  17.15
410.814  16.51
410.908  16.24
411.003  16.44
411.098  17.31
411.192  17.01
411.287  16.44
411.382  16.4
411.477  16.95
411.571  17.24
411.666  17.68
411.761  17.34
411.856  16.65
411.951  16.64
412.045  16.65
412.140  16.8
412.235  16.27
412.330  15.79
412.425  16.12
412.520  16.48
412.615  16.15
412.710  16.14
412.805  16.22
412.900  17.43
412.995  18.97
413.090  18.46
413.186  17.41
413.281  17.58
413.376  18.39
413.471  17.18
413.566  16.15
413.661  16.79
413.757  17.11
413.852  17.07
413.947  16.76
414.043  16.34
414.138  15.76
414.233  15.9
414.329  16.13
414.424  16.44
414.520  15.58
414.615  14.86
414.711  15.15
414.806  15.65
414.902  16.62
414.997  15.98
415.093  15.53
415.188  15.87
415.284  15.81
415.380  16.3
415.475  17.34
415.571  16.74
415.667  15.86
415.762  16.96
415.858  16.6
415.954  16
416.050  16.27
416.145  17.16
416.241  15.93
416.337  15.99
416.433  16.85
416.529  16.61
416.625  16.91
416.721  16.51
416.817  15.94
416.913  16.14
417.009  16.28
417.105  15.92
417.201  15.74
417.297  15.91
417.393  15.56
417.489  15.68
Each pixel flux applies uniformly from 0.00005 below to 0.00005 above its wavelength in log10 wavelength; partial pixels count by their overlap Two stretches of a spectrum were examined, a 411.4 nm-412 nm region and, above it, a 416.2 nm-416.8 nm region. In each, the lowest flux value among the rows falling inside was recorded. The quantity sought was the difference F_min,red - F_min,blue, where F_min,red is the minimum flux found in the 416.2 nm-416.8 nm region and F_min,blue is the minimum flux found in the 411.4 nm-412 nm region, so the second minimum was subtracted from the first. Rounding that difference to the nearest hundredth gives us -0.71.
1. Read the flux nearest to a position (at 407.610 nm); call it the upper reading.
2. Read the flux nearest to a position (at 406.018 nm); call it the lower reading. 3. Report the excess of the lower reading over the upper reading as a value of 1.0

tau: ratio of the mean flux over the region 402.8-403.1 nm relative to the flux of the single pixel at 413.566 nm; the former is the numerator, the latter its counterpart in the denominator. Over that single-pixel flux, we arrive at 1.05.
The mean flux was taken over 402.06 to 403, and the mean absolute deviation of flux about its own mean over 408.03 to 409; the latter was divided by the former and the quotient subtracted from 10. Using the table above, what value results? 9.99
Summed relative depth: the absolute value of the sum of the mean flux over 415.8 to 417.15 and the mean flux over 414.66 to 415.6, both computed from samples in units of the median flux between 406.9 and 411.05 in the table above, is 1.93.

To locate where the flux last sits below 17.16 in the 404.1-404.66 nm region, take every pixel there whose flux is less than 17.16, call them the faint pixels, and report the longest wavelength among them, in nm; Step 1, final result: 404.432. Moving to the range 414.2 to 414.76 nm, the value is 414.711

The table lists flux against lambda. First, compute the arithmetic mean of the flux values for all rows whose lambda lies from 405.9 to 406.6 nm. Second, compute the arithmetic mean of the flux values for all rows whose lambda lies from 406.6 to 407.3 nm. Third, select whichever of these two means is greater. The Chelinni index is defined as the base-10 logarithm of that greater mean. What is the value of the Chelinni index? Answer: 1.234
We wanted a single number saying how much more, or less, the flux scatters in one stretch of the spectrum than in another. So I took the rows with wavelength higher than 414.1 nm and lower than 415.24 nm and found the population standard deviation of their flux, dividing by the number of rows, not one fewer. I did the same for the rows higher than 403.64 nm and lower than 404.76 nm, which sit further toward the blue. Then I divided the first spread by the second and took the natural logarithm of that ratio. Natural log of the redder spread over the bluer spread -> -0.17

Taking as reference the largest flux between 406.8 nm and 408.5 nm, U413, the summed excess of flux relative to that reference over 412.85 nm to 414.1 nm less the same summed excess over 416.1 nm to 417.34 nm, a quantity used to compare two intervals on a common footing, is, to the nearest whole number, 14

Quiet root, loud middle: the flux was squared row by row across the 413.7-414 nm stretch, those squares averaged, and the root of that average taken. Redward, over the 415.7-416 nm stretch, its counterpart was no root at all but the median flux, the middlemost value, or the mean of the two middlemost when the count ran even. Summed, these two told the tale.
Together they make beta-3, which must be 33.6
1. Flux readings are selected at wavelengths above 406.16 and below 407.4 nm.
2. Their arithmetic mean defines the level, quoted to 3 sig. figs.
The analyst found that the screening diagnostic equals 17.2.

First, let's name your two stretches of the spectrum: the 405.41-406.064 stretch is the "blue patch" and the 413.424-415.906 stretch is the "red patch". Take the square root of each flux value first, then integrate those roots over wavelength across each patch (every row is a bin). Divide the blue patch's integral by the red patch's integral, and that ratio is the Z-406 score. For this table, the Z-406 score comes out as 0.26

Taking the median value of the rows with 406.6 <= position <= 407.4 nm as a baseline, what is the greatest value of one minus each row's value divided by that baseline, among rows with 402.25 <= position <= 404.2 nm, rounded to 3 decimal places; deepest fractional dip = 0.117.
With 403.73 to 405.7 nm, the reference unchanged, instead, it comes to 0.105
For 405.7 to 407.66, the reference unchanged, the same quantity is 0.061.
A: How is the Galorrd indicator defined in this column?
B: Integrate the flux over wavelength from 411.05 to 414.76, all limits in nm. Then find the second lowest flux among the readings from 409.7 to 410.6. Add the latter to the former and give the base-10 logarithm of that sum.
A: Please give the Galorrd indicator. 1.89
